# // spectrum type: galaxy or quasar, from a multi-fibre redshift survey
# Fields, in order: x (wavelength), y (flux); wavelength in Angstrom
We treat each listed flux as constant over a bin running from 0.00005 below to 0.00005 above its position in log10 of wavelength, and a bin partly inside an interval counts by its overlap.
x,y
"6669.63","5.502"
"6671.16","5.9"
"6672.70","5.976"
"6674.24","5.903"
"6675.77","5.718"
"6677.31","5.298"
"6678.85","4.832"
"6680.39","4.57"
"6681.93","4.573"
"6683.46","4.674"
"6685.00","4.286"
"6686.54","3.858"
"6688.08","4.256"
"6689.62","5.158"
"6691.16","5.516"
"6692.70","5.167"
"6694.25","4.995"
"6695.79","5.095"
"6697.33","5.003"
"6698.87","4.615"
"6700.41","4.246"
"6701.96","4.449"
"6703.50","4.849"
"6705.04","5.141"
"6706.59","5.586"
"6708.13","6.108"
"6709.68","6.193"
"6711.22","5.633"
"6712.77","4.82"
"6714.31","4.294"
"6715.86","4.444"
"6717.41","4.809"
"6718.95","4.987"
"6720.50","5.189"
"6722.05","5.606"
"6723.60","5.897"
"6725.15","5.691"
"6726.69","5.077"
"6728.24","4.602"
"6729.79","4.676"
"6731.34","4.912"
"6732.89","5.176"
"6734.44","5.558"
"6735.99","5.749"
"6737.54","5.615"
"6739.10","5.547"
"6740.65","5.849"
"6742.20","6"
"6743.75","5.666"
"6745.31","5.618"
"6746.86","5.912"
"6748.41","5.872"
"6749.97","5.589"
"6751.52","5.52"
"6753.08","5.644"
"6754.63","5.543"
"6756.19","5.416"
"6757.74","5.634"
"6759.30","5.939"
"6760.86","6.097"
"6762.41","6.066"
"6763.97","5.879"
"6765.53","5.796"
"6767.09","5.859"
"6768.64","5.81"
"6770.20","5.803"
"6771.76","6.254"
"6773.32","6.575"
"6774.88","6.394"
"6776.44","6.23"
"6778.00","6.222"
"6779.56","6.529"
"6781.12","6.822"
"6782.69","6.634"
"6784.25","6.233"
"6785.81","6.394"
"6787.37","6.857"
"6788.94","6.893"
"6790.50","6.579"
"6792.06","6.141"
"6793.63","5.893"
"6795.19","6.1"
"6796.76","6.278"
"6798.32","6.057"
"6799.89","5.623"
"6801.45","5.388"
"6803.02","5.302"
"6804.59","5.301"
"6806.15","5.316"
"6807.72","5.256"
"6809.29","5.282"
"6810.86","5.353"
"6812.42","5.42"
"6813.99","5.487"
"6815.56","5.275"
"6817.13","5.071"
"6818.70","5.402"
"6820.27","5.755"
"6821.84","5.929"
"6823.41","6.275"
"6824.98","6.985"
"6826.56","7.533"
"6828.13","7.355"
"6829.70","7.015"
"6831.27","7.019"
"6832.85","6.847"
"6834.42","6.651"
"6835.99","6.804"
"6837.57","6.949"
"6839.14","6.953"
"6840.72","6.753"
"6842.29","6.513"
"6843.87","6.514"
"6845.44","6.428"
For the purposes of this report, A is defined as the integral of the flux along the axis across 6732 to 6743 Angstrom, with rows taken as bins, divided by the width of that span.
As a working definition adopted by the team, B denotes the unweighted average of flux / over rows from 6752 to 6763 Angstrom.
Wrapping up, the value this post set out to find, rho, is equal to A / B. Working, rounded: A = 5.64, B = 5.8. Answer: 0.98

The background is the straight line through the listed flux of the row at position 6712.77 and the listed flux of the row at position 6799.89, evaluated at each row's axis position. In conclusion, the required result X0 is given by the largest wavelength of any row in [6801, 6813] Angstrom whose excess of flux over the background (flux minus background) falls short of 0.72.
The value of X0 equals 6812.42 Angstrom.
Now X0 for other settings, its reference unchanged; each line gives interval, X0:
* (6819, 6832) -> 6823.41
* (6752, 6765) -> 6763.97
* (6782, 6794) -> 6793.63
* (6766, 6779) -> 6770.20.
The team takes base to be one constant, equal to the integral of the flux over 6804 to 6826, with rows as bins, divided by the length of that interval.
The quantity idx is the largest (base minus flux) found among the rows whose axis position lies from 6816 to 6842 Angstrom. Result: 0.53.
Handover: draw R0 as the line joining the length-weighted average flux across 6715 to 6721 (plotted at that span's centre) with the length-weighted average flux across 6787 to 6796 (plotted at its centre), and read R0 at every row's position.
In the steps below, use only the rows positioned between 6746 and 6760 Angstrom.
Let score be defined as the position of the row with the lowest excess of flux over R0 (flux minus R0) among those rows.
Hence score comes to 6756.19 Angstrom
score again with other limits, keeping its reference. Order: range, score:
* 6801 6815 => 6809.29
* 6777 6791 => 6784.25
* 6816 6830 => 6817.13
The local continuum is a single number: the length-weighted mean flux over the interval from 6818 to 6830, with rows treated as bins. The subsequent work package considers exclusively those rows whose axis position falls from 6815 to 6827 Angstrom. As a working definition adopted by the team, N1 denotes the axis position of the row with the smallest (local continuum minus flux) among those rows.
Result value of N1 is 6826.56 Angstrom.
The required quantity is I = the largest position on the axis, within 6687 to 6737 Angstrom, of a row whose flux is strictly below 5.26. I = 6732.89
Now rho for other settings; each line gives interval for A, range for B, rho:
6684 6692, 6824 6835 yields 0.65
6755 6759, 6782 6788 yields 0.85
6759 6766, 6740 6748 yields 1.03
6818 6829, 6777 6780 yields 1.02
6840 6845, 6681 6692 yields 1.43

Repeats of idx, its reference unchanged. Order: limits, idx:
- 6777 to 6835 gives 0.53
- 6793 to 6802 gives 0.21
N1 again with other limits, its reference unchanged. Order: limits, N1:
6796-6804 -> 6796.76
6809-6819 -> 6813.99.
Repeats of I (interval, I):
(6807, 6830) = 6817.13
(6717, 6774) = 6732.89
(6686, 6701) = 6700.41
